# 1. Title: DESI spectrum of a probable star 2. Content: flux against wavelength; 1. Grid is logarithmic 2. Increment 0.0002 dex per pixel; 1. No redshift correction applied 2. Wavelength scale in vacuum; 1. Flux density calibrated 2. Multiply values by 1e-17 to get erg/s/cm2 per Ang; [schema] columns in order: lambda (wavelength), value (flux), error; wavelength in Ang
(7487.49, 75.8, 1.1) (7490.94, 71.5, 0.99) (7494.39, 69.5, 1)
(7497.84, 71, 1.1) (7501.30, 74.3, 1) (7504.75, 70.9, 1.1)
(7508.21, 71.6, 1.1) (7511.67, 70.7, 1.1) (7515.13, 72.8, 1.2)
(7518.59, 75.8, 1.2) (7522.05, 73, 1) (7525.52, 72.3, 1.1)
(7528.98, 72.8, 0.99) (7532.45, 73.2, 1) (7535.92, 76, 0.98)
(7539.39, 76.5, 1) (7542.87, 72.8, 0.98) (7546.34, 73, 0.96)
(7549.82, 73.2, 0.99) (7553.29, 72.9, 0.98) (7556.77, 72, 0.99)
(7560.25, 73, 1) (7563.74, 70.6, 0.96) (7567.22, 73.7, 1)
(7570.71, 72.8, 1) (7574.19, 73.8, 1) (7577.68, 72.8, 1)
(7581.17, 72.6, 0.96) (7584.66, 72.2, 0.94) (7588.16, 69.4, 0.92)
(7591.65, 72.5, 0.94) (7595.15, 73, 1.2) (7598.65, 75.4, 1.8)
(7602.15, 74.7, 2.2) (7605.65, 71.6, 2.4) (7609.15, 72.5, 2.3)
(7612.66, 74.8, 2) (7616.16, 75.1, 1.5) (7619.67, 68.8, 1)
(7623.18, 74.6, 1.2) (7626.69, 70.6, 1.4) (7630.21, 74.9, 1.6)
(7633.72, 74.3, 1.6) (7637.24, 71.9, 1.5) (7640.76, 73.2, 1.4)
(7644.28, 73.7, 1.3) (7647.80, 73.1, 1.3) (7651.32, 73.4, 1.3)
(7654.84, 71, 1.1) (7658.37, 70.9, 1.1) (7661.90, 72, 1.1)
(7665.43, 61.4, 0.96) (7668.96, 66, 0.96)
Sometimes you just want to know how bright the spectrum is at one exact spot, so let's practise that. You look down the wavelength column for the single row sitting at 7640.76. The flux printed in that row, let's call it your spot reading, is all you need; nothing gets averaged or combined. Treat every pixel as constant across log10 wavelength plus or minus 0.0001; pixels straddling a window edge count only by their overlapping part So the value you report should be 73.2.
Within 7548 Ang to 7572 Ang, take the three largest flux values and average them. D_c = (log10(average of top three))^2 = 3.479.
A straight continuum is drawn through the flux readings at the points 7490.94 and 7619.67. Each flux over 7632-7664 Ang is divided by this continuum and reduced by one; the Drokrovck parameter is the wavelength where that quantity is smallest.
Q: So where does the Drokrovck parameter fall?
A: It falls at 7658.37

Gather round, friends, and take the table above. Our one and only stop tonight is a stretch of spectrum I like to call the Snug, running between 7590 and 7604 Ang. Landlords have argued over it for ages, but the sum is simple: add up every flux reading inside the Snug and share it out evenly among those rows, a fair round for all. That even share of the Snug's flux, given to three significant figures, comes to 73.9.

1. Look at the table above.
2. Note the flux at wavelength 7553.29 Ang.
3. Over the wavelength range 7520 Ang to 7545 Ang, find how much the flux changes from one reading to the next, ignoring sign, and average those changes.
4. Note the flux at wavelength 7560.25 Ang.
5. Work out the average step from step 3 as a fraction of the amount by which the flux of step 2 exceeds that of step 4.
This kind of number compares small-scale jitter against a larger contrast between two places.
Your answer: -14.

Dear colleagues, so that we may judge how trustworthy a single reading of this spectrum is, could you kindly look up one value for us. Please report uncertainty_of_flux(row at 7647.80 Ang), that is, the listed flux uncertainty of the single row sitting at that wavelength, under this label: 1.30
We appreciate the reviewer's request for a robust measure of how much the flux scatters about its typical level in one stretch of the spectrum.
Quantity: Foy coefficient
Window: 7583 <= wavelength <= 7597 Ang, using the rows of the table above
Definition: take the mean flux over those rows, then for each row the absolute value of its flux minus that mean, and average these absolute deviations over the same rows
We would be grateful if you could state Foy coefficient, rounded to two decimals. 1.19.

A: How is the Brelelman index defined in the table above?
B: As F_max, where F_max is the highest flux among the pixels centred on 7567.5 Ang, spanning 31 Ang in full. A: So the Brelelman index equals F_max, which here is 73.8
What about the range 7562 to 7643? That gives 75.4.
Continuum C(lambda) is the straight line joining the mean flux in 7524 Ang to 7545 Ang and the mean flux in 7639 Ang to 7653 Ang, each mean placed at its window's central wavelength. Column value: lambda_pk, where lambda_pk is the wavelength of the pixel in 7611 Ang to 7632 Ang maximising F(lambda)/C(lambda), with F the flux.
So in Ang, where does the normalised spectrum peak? 7616.16 Ang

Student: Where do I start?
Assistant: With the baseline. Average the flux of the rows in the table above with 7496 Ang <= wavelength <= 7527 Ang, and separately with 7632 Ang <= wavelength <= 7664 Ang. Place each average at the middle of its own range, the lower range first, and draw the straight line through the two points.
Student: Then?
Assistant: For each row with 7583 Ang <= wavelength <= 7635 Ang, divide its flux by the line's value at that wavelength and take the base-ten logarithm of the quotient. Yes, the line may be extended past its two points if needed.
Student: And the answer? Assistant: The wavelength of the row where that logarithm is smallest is 7619.67 Ang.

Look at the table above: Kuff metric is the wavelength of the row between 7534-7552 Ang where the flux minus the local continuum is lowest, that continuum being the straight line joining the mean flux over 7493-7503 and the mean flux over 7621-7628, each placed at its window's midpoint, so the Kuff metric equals 7542.87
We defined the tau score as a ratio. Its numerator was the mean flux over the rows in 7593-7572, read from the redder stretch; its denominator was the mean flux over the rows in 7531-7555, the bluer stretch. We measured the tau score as 0.977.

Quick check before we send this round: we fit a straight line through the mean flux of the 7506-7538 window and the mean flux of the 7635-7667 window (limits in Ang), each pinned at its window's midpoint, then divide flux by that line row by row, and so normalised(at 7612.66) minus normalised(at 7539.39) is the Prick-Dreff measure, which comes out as -0.01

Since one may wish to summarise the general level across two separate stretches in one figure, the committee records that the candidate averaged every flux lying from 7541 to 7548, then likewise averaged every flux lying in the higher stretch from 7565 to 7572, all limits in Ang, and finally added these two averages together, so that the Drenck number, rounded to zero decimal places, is 146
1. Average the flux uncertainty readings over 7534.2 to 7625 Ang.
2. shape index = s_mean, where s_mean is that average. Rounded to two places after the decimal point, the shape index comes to 1.24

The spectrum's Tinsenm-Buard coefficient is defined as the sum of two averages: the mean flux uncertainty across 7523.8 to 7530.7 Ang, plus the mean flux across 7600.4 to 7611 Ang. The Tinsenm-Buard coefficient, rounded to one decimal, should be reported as 74.0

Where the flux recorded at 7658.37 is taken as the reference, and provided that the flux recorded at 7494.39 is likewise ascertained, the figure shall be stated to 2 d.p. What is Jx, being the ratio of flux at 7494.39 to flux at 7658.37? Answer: 0.98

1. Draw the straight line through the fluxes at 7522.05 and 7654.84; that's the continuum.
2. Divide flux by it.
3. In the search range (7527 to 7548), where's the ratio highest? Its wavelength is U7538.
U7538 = 7539.39 Ang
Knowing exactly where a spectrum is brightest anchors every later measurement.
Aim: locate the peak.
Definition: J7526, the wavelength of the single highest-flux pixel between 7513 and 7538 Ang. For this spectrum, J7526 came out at 7535.92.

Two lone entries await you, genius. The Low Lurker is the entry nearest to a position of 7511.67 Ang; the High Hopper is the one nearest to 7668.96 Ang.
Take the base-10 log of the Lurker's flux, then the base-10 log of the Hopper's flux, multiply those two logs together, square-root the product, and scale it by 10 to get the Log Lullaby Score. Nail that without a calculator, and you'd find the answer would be 18.3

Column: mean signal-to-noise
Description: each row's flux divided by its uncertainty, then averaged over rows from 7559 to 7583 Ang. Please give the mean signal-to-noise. 73.6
